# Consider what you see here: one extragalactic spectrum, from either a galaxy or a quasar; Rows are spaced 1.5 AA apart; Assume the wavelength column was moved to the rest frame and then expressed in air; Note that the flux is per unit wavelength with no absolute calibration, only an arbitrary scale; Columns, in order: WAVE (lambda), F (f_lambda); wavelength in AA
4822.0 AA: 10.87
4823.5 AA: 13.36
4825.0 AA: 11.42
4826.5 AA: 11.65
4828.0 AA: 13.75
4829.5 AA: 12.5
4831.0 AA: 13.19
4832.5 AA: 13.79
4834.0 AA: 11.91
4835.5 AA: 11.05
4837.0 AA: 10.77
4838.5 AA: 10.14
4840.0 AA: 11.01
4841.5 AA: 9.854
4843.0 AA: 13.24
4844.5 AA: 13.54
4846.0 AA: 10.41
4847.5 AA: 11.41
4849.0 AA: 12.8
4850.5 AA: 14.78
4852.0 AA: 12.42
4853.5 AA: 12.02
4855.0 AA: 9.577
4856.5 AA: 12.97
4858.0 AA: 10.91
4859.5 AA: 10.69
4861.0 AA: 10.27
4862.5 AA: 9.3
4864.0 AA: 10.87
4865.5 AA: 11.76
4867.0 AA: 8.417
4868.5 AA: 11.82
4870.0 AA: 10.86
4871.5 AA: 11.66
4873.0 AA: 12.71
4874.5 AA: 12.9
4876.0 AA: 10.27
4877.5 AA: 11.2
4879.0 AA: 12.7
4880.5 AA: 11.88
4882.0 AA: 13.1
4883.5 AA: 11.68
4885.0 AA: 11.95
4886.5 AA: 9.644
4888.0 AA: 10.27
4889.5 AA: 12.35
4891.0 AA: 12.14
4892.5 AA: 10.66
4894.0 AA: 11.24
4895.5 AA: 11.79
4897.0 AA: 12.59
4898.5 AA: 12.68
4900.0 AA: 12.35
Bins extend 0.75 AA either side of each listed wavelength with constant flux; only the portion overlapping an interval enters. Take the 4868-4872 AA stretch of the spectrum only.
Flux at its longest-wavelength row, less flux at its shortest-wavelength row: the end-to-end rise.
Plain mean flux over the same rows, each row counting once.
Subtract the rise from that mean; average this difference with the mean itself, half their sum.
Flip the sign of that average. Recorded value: -11.5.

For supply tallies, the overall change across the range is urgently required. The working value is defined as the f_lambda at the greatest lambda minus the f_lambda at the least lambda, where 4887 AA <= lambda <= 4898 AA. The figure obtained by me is 2.3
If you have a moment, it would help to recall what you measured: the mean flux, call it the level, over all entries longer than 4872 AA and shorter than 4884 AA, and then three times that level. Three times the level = 36.2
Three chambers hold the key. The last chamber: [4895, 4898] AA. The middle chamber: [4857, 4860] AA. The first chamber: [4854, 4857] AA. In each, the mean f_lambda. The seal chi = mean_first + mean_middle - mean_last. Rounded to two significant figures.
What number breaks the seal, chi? 9.9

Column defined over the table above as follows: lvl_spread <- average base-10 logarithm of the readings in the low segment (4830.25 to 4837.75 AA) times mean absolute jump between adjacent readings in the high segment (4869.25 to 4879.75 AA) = 1.3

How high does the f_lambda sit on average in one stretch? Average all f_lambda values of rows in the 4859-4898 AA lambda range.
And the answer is 11.3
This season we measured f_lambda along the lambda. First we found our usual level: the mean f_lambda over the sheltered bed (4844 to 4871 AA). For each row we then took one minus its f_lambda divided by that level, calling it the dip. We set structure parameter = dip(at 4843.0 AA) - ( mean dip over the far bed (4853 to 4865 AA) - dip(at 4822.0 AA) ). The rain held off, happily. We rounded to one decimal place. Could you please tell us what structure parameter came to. -0.2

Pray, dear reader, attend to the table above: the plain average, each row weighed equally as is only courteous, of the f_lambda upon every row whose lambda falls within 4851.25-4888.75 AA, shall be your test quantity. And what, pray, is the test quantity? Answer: 11.3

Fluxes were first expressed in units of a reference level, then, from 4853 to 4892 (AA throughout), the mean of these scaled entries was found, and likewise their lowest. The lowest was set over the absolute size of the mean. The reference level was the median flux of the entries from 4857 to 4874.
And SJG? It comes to 0.745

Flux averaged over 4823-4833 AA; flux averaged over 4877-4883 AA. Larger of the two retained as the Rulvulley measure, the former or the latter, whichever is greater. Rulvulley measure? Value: 12.8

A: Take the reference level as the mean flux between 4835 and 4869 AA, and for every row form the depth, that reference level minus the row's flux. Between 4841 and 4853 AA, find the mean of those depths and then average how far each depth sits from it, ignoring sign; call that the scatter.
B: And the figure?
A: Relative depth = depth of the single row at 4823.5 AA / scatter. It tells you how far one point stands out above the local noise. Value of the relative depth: -1.6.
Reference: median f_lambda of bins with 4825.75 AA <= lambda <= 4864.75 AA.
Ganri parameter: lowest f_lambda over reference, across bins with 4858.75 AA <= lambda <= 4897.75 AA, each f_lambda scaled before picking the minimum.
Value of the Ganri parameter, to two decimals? 0.73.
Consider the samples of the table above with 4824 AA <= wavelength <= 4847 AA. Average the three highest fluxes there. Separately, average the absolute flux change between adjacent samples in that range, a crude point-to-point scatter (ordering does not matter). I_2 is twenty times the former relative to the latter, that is 221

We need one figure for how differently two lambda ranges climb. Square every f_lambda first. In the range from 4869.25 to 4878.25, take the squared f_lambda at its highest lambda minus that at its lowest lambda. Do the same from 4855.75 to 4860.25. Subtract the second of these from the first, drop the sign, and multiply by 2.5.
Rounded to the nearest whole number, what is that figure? 154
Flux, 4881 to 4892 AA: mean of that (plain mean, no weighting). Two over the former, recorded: 0.173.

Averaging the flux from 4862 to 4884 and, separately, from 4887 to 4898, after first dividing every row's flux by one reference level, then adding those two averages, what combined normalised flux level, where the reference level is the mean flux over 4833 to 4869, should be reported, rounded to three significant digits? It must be 2.03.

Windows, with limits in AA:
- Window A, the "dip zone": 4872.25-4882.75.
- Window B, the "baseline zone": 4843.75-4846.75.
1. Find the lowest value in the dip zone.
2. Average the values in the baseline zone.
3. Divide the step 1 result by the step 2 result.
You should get 0.86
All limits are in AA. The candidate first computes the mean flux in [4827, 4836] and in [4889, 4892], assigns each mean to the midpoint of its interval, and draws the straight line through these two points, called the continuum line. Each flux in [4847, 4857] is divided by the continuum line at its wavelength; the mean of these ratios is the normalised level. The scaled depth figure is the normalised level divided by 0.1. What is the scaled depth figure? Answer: 9.8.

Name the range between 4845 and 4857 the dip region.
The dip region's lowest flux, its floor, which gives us 9.577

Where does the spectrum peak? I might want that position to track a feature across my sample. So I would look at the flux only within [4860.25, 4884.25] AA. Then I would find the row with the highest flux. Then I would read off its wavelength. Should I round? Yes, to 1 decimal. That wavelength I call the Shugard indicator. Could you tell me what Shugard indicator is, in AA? 4882.0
